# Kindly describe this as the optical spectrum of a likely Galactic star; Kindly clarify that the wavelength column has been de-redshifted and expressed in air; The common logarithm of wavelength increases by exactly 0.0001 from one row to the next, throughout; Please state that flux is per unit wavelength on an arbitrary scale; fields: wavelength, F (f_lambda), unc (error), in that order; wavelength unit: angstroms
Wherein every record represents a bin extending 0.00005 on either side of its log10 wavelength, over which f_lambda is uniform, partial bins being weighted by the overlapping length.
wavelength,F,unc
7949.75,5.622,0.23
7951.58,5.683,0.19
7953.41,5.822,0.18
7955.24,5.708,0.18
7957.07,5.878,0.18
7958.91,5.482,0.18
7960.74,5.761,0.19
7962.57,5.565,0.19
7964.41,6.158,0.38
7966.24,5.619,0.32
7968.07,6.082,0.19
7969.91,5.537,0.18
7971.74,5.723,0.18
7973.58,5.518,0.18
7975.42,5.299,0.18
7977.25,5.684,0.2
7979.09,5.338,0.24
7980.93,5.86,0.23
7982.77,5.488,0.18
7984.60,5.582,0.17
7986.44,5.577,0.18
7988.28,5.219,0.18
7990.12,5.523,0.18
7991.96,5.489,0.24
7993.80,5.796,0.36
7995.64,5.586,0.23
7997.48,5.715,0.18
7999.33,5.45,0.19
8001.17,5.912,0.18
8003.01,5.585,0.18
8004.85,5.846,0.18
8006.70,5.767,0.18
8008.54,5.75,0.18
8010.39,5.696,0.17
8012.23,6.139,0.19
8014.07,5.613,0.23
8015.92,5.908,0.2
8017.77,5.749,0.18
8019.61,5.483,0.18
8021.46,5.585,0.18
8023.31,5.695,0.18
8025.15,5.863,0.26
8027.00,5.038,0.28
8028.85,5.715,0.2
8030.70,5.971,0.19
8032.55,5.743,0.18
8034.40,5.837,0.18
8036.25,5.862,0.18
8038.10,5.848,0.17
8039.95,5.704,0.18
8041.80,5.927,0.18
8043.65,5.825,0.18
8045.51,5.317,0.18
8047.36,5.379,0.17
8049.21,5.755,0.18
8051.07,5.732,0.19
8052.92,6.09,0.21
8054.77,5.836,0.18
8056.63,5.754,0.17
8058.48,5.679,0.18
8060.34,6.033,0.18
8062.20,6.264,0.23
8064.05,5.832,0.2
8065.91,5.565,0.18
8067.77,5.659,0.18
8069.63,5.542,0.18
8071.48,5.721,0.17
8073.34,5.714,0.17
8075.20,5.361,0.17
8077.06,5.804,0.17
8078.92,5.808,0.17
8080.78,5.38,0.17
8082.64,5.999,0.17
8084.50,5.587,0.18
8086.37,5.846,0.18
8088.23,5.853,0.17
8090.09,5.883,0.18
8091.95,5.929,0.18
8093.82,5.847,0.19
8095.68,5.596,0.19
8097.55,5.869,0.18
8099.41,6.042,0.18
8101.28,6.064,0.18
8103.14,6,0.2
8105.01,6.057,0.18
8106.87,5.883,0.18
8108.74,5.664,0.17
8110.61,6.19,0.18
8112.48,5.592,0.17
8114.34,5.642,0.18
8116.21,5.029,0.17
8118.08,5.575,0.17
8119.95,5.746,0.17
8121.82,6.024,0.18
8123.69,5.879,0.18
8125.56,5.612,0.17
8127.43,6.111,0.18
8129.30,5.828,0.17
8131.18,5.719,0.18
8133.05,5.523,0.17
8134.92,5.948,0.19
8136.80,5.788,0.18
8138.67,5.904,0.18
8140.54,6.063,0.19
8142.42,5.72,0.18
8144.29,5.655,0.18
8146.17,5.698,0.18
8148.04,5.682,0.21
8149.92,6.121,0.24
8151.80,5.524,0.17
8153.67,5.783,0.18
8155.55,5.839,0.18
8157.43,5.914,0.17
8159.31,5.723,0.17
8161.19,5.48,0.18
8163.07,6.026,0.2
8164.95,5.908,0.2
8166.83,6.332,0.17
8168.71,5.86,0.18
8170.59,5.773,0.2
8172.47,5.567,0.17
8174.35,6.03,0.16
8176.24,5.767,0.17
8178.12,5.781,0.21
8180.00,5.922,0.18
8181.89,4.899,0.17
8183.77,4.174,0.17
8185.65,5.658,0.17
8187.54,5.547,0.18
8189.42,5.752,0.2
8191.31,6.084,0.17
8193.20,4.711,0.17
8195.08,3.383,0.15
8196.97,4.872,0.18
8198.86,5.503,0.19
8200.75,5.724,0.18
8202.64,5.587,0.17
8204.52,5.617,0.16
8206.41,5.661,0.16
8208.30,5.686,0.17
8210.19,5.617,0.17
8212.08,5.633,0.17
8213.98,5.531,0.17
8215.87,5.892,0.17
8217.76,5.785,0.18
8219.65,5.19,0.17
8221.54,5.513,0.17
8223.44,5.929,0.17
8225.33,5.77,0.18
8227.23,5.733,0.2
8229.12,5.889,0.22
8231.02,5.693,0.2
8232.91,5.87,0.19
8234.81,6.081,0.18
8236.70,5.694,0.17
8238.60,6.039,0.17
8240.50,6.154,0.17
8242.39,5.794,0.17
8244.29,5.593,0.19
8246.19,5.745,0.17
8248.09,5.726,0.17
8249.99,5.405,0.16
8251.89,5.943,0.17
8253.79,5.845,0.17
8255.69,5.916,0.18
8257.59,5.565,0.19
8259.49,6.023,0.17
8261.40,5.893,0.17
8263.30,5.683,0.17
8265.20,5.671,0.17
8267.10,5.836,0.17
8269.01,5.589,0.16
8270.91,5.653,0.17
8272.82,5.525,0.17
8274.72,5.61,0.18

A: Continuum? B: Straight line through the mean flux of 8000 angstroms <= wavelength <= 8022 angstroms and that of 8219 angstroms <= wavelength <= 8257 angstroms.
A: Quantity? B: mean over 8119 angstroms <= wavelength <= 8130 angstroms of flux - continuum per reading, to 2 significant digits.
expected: 0.10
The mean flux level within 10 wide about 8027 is 5.66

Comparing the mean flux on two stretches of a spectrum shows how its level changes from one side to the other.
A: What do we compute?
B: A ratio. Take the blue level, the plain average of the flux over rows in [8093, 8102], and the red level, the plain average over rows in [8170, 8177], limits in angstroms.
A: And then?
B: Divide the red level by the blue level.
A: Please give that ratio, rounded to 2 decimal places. 0.98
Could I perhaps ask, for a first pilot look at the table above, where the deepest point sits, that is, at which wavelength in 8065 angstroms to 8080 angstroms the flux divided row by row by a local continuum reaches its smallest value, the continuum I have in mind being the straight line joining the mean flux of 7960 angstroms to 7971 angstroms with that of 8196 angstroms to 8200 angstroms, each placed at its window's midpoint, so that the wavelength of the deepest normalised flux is 8075.20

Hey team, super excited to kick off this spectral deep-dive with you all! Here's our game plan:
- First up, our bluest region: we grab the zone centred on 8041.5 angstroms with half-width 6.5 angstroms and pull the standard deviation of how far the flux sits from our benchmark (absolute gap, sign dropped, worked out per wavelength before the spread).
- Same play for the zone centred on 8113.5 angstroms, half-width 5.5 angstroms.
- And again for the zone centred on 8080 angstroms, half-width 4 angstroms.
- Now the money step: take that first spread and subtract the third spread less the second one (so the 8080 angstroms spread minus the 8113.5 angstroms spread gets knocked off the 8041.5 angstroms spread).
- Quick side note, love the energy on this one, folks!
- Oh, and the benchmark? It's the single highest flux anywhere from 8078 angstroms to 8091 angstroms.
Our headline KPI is 0.25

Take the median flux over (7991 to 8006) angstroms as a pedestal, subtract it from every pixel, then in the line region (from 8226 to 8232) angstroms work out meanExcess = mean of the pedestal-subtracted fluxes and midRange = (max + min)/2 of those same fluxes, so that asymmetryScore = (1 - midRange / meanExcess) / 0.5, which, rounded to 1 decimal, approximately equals -0.3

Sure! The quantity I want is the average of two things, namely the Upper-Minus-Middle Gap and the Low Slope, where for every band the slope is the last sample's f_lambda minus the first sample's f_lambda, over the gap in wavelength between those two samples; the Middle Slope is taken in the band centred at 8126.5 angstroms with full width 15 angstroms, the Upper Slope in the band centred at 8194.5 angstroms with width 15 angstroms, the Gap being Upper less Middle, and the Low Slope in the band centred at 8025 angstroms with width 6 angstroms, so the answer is -0.074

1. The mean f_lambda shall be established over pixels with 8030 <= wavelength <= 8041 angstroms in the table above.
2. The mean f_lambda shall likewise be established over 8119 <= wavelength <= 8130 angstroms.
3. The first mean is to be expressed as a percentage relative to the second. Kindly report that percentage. 99.3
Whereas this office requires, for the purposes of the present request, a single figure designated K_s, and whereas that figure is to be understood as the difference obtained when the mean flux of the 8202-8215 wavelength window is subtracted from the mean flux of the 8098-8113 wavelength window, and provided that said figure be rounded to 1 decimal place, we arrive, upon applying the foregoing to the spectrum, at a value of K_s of 0.3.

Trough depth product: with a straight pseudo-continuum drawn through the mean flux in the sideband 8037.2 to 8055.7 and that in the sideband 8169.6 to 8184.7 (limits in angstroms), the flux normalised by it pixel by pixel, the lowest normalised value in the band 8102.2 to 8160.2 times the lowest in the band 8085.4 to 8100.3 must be 0.89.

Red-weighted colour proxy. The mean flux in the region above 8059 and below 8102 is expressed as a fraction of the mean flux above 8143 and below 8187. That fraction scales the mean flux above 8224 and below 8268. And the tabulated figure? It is 5.90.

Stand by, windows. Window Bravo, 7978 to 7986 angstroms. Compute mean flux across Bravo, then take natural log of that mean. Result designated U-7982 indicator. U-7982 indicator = 1.72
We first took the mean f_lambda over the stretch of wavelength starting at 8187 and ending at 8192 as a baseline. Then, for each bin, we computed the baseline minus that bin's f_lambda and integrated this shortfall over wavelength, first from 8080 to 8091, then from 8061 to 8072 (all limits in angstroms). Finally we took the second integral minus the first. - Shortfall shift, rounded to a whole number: 0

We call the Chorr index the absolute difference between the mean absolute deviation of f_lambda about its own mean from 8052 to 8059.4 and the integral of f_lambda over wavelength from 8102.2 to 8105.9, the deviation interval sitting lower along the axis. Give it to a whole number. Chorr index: 22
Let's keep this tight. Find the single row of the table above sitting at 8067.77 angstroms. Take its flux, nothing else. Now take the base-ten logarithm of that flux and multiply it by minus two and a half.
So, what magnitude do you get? -1.88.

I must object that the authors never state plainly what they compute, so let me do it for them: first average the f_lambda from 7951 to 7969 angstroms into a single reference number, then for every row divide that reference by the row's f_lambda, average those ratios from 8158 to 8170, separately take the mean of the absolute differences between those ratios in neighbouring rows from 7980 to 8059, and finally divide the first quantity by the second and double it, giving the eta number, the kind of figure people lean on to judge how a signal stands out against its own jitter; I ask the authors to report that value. 47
